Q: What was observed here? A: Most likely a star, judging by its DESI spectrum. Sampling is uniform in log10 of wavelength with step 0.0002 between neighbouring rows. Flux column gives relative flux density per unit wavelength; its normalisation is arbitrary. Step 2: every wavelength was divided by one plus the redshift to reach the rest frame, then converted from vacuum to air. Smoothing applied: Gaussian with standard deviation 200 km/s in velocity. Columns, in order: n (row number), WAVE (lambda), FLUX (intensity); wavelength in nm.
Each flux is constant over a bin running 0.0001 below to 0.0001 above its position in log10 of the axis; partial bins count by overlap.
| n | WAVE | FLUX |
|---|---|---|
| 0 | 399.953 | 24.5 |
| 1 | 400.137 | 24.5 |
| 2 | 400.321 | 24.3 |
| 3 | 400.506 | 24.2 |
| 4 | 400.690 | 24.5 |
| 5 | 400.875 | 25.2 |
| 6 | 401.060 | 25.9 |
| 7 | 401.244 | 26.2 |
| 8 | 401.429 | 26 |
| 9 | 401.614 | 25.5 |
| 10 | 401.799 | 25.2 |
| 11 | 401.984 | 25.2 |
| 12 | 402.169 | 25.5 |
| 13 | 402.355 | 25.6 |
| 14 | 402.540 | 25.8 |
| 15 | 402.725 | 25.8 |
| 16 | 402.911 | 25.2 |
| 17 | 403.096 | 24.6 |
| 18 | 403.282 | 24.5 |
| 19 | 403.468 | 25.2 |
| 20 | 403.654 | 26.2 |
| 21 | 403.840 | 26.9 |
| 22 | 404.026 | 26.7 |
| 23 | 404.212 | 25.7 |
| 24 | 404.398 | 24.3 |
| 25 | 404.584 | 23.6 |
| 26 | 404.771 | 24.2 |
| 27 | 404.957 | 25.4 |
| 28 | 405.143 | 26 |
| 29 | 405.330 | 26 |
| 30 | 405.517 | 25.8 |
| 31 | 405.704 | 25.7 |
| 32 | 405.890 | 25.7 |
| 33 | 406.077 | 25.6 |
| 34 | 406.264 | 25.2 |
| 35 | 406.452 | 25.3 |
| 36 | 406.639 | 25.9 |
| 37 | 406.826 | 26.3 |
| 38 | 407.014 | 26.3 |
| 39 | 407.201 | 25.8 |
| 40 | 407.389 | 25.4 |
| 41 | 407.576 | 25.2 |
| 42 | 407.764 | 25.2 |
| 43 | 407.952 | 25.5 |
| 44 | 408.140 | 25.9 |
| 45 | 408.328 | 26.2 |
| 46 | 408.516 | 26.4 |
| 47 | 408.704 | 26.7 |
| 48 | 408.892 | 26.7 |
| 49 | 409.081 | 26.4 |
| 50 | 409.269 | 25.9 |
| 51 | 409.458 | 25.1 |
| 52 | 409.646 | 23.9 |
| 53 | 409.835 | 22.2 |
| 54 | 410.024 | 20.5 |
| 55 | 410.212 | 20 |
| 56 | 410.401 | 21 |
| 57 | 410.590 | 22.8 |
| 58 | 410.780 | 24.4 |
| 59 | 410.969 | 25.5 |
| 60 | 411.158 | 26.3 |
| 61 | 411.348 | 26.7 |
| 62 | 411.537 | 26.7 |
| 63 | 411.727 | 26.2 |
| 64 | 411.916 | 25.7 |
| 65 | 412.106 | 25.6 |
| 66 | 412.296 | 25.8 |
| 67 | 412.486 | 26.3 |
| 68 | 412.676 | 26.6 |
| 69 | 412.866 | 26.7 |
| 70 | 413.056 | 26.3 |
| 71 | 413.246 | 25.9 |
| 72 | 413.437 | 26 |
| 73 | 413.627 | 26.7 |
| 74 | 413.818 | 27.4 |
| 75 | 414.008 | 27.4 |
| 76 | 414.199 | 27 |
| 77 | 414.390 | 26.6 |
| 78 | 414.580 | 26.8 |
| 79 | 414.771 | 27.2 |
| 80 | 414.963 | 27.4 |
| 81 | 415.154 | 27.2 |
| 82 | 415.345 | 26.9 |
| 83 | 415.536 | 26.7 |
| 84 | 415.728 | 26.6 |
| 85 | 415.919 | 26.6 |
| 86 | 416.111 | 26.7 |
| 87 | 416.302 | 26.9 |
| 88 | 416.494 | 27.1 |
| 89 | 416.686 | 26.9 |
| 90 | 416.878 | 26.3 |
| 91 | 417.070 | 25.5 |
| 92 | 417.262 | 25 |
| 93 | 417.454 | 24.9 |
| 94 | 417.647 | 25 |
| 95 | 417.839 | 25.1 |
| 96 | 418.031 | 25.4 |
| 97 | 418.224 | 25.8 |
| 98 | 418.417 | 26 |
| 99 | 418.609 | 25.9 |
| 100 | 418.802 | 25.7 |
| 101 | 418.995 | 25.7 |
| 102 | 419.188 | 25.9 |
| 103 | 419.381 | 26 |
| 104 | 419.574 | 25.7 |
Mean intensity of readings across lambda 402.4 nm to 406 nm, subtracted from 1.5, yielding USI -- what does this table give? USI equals -23.9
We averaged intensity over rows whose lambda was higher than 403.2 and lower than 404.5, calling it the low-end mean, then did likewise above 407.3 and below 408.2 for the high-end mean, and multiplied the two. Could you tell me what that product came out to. 652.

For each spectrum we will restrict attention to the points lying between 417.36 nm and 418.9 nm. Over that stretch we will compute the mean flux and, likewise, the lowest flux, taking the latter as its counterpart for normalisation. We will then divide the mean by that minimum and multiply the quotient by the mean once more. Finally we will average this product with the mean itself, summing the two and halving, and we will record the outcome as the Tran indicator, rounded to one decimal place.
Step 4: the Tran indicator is 25.8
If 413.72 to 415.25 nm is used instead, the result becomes 27.4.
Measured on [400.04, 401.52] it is 25.6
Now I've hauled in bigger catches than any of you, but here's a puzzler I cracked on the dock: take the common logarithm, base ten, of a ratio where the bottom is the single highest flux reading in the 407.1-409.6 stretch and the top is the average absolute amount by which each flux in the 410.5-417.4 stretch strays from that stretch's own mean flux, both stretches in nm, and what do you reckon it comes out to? -1.62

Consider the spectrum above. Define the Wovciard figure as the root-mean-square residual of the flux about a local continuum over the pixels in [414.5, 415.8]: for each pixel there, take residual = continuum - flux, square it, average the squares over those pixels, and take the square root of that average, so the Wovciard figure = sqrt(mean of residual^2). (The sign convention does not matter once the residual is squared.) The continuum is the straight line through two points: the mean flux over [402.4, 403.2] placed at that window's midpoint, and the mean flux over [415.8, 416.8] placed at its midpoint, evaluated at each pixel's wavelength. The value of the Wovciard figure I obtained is 0.40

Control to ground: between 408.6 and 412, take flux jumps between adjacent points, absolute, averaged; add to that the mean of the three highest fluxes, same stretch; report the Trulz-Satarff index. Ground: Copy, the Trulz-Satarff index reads 27.5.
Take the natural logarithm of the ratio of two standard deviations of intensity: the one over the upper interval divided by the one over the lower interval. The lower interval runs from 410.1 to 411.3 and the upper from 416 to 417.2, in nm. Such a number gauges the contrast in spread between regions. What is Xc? -1.4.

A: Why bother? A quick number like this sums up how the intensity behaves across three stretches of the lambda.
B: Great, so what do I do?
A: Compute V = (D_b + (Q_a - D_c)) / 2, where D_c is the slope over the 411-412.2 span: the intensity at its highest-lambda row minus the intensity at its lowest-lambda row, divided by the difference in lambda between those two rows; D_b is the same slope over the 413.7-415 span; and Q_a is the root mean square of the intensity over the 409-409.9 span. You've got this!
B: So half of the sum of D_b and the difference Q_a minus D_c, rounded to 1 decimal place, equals 12.7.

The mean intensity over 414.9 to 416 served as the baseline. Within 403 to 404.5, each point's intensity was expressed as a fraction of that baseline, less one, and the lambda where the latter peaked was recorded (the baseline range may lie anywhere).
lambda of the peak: 403.840 nm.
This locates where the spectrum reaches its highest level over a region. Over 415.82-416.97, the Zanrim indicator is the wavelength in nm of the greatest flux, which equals 416.494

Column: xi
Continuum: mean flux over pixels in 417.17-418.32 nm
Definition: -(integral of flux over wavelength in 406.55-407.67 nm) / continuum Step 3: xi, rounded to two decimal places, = -1.15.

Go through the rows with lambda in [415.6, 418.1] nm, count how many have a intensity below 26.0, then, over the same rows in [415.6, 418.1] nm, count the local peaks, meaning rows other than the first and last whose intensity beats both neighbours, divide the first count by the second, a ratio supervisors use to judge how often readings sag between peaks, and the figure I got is 6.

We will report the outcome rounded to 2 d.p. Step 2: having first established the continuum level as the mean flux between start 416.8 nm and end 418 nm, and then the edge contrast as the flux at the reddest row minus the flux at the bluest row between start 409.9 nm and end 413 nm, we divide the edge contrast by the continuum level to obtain 0.25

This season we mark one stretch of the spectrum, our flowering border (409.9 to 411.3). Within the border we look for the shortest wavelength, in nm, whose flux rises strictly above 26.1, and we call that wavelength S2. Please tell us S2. 411.158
